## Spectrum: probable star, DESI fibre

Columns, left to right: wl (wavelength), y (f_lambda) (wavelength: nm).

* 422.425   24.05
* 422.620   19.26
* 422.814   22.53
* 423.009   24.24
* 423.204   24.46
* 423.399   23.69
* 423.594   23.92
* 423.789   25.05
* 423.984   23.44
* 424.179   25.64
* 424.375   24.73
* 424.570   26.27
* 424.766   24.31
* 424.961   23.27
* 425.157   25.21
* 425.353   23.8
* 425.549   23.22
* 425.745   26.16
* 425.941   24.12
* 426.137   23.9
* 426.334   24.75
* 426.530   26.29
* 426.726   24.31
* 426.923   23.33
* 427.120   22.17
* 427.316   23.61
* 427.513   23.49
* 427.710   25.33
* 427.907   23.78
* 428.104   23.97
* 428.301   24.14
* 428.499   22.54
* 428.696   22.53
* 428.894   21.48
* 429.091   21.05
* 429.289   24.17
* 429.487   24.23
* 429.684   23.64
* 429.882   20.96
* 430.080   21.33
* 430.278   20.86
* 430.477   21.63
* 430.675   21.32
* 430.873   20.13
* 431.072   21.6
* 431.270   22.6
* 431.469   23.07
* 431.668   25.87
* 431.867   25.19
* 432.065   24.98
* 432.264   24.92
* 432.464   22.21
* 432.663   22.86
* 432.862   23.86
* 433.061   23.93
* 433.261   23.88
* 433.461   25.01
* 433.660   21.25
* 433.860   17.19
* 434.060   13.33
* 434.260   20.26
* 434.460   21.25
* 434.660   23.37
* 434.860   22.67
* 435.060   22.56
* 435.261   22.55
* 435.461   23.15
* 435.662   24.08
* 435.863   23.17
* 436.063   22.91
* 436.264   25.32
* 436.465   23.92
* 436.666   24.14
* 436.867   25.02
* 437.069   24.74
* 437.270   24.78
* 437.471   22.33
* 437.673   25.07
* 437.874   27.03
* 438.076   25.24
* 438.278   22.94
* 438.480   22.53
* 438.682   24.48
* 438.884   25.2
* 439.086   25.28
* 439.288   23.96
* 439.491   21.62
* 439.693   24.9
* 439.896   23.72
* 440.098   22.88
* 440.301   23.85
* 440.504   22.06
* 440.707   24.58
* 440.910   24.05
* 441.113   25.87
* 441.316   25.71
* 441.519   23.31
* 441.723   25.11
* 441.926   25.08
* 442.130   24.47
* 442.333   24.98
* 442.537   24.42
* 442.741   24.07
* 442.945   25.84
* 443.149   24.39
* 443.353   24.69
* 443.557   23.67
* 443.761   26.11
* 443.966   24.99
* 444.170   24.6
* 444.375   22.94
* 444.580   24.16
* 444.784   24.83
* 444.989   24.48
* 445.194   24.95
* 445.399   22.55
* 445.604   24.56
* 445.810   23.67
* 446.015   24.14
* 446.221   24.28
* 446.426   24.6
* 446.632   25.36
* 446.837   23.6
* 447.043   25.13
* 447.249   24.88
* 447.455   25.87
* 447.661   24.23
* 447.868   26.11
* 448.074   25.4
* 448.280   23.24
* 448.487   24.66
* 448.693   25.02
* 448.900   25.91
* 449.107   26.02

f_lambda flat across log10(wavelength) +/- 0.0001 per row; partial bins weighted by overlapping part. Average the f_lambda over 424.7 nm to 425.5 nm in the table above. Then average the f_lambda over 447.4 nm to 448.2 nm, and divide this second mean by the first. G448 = 1.05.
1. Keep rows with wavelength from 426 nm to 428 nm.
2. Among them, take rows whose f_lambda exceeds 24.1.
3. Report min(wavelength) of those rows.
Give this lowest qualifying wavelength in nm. 426.334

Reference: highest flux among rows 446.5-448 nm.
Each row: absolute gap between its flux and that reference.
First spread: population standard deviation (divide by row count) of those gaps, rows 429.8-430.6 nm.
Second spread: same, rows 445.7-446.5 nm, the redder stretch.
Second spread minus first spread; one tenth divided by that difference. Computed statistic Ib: 3.5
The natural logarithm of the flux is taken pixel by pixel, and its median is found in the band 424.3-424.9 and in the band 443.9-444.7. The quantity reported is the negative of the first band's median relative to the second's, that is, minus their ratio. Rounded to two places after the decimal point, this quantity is -1.00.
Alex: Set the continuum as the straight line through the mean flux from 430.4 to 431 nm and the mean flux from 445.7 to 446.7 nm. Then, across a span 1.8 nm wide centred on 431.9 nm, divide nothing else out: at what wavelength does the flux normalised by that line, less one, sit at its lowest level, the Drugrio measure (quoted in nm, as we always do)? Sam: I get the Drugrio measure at 431.072 nm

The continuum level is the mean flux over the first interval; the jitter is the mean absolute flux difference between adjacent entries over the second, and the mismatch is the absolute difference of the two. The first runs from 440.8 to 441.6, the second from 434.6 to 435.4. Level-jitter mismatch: 24.5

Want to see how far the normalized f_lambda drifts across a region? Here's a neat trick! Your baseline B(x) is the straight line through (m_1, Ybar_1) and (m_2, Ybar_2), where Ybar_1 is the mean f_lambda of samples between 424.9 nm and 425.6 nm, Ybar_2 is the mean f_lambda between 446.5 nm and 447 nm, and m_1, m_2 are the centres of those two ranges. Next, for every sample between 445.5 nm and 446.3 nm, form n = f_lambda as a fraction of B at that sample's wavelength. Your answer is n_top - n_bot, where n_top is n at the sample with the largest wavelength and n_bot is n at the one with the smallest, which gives -0.012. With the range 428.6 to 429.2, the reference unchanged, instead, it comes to -0.062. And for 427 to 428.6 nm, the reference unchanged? 0.014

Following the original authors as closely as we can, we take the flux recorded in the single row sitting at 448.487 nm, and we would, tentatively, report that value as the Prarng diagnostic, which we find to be 24.66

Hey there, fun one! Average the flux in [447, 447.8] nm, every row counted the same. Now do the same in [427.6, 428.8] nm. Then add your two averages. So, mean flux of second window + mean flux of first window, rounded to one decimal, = 48.7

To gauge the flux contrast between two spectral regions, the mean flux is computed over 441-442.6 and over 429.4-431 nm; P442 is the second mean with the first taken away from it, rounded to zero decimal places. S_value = -3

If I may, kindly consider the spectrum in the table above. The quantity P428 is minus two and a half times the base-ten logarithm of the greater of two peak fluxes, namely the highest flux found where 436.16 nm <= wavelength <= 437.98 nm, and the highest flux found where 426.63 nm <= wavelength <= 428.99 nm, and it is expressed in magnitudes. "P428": -3.580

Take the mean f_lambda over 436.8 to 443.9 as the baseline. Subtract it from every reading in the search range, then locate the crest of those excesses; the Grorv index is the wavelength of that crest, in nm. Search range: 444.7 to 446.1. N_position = 445.194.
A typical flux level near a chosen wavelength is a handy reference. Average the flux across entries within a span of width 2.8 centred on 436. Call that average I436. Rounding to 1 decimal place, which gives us 23.7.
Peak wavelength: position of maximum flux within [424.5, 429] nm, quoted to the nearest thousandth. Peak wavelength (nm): 426.530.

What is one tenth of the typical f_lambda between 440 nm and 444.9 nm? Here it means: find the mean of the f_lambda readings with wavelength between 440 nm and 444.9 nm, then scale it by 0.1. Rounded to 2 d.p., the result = 2.44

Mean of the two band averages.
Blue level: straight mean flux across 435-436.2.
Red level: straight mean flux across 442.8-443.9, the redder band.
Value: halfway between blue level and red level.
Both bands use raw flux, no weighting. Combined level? 24.0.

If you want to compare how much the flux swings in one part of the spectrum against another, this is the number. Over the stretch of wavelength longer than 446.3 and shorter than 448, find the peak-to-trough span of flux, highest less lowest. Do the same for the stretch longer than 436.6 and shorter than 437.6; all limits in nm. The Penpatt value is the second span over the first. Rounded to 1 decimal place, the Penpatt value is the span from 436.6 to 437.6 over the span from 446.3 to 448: 1.1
